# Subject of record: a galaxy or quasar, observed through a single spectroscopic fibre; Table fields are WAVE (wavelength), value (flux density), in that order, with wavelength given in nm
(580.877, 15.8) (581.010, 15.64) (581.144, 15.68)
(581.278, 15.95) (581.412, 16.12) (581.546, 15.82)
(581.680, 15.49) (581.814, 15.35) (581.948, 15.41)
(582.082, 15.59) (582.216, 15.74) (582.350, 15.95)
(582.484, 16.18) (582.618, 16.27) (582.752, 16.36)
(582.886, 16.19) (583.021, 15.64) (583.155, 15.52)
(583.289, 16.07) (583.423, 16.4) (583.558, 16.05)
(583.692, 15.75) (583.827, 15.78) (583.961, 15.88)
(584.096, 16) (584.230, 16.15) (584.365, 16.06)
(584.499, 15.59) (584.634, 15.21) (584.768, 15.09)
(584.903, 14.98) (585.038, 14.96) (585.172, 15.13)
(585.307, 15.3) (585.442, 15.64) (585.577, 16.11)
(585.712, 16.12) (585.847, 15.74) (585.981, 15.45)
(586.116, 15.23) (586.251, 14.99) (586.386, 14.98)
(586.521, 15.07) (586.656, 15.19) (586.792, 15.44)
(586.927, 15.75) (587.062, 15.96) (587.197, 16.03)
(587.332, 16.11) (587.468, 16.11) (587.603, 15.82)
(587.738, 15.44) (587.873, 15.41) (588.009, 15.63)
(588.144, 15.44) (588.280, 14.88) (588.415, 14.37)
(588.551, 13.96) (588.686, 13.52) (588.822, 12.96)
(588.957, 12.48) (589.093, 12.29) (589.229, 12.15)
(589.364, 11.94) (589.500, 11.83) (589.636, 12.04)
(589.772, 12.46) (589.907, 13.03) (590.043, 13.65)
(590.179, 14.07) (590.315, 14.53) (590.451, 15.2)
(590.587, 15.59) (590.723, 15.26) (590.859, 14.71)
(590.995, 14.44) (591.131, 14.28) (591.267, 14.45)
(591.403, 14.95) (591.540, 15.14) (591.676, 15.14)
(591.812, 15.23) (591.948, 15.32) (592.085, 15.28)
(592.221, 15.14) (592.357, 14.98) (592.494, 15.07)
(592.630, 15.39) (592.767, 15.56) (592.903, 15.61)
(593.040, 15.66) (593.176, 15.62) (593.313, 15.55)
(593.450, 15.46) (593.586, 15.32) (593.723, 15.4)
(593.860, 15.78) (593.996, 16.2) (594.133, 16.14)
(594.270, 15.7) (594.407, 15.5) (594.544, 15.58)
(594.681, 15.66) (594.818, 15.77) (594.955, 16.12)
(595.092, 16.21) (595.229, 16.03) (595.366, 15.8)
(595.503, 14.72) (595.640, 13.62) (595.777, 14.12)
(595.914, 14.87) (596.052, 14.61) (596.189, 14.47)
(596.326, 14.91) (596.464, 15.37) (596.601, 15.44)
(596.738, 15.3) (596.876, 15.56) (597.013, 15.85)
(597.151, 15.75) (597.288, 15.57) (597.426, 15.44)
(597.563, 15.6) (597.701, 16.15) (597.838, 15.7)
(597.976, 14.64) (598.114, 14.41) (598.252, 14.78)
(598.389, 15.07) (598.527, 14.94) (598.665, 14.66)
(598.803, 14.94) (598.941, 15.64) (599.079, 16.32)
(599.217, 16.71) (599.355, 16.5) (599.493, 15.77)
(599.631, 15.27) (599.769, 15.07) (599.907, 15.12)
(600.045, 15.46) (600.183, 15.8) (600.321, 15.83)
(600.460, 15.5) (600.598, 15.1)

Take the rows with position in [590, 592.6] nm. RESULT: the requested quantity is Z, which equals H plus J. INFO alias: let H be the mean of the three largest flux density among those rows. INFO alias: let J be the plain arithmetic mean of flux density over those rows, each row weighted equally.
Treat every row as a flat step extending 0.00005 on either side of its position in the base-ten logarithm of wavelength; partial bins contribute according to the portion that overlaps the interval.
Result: 30.3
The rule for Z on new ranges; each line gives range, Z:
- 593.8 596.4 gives 31.5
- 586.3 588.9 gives 31.2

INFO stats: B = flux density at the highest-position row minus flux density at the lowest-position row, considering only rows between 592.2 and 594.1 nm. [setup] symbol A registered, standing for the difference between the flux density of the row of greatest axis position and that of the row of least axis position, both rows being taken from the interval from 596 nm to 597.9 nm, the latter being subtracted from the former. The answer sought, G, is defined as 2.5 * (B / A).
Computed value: 2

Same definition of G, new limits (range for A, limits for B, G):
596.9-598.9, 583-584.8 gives 2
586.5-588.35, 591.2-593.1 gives -16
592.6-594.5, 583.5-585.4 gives -17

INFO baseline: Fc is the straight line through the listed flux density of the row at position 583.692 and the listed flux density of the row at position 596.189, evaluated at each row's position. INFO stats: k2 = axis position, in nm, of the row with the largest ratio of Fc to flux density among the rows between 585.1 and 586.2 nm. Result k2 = 585.172 nm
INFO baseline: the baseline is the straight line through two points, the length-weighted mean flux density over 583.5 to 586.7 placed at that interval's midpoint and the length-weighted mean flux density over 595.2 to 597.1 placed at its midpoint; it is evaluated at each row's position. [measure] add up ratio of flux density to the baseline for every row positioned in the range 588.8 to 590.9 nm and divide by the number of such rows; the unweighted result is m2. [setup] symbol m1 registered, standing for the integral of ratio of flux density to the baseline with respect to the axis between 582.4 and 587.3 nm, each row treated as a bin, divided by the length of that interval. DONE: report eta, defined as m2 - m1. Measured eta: -0.13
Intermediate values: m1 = 1.01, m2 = 0.874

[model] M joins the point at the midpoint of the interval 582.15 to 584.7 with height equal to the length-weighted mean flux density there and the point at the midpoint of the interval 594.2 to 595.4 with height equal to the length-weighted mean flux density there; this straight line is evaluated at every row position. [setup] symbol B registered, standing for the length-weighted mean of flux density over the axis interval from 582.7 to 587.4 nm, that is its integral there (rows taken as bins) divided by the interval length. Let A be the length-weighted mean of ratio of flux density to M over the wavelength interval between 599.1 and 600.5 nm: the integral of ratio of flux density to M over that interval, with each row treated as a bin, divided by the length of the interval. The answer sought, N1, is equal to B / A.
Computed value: 15.7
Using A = 0.998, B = 15.7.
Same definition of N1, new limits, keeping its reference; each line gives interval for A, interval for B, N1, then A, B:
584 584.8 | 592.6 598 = 15.7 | 0.987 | 15.5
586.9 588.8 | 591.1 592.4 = 15.6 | 0.960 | 15.0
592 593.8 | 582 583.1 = 16.4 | 0.972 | 16.0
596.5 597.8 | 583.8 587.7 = 15.7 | 0.990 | 15.6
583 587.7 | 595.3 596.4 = 14.9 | 0.982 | 14.6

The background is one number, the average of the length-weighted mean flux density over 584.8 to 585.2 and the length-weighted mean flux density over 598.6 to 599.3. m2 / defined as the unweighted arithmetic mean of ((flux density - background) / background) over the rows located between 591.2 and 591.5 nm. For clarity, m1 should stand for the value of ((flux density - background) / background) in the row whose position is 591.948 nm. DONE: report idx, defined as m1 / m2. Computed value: 0.0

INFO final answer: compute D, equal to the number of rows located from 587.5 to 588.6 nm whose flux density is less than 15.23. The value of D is 3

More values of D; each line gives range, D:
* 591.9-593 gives 3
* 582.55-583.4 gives 0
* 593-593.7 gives 0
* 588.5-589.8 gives 10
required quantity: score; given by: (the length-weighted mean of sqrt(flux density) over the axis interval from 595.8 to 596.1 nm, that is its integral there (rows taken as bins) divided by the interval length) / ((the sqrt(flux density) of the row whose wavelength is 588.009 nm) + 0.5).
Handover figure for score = 0.858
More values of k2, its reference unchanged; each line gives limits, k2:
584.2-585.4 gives 585.038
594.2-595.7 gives 595.640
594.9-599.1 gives 595.640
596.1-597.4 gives 596.189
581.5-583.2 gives 581.814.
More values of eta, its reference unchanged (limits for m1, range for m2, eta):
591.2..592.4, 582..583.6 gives 0.03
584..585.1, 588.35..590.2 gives -0.16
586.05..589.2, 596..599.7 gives 0.06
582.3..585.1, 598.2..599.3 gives 0.02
